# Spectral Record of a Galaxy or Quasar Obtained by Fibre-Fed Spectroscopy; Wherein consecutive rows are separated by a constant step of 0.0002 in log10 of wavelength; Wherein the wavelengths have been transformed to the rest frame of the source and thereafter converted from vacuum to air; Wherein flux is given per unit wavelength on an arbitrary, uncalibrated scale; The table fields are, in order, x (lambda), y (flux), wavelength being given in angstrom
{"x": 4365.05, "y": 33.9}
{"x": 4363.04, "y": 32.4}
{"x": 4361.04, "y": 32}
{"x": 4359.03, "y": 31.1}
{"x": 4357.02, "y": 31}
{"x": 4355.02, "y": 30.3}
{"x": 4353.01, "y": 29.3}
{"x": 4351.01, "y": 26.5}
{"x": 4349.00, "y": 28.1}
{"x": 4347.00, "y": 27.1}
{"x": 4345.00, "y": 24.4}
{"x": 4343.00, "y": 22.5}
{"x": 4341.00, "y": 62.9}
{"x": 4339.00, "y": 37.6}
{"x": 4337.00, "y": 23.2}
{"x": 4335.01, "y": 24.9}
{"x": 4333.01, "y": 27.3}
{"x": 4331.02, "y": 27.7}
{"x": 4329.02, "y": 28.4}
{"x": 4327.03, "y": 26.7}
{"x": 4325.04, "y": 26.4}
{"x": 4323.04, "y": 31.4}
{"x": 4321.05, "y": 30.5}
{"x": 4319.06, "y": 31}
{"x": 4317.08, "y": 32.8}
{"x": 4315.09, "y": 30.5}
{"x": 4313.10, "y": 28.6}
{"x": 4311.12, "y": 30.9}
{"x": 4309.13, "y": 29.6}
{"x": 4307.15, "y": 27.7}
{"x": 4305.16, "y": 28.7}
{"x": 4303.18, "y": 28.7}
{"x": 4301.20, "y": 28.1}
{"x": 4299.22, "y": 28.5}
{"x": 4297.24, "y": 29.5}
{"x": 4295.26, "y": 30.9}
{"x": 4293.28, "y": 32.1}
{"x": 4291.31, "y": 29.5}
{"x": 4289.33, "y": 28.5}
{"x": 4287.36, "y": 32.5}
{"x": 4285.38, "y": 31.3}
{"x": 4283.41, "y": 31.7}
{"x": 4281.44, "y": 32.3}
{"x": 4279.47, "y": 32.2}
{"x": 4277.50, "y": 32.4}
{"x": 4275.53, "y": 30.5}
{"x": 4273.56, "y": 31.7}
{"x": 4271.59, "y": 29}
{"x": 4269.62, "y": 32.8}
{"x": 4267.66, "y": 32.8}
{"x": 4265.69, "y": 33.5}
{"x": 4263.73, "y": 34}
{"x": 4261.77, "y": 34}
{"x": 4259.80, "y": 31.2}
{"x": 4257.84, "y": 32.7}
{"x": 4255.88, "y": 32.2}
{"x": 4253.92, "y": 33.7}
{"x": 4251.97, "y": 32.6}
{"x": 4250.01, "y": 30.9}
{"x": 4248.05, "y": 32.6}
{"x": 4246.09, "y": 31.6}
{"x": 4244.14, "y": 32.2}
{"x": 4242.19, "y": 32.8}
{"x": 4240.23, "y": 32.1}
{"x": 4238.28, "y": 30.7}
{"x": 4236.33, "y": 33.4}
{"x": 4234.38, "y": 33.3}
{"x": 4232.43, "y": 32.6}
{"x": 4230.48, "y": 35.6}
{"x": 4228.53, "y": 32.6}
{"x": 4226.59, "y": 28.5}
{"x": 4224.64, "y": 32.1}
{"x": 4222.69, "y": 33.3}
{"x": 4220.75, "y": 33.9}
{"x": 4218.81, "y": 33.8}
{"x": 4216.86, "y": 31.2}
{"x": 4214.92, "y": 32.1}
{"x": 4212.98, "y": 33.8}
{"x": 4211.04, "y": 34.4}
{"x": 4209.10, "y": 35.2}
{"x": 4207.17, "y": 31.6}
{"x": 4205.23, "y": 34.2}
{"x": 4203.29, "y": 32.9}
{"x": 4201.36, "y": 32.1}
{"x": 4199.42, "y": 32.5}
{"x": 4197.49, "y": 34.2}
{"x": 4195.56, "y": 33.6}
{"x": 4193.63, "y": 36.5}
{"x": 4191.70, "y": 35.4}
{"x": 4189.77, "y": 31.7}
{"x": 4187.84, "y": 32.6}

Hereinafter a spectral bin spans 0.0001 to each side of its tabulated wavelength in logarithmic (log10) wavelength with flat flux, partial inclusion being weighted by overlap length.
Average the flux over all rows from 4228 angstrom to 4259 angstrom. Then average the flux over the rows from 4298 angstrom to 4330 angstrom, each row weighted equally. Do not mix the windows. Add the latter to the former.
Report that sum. 61.9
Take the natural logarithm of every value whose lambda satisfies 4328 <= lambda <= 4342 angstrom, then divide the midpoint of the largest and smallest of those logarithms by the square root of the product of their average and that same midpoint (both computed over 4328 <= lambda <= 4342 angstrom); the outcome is 1.03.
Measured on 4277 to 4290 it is 0.99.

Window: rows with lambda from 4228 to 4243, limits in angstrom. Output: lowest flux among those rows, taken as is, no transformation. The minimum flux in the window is 30.7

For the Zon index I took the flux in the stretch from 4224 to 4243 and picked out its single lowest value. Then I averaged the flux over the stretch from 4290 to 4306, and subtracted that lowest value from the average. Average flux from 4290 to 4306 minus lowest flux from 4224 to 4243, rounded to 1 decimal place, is 1.0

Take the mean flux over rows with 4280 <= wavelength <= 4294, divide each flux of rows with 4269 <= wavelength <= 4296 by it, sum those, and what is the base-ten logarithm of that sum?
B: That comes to 1.15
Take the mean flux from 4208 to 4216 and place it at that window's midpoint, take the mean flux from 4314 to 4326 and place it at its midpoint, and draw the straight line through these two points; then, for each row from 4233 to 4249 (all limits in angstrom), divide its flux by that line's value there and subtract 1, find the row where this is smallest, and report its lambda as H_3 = 4238.28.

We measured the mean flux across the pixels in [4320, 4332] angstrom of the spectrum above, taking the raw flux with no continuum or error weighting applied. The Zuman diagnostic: 28.5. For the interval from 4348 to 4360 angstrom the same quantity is 29.4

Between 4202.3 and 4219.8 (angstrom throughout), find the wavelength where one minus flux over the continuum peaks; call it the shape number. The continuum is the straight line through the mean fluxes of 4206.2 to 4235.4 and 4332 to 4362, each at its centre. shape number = 4216.86 angstrom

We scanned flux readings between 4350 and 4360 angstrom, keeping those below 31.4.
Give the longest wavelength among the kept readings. 4359.03 angstrom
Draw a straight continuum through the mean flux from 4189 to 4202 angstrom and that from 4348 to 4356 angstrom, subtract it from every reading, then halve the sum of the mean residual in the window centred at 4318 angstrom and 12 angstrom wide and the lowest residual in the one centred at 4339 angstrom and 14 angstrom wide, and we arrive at -2.6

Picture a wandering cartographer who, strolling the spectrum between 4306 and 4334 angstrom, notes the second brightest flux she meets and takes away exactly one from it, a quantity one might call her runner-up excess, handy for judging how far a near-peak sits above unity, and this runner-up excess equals 30.4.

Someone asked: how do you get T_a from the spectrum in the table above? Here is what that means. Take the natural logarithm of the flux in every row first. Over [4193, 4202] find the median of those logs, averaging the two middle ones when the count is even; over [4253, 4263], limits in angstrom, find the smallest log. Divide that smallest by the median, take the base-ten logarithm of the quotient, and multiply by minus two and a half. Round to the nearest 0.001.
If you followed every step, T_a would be 0.023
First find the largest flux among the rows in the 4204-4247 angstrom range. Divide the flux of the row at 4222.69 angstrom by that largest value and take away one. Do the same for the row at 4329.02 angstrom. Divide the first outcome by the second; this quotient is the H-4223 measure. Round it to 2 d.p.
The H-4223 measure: 0.32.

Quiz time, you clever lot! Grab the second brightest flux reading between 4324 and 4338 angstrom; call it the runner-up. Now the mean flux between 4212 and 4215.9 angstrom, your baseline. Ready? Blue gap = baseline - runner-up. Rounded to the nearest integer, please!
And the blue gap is 5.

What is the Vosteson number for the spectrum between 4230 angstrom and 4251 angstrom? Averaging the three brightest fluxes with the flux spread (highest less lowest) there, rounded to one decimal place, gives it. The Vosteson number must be 19.5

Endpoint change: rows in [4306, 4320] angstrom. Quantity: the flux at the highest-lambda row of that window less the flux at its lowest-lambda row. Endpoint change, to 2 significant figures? 3.3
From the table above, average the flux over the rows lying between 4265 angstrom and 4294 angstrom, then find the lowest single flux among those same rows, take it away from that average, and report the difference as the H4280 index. 3.0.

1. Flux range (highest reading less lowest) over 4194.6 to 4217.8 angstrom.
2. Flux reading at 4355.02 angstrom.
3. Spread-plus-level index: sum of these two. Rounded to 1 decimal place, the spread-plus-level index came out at 34.3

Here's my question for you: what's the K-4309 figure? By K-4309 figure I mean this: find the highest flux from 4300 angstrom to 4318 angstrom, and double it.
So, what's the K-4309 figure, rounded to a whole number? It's 66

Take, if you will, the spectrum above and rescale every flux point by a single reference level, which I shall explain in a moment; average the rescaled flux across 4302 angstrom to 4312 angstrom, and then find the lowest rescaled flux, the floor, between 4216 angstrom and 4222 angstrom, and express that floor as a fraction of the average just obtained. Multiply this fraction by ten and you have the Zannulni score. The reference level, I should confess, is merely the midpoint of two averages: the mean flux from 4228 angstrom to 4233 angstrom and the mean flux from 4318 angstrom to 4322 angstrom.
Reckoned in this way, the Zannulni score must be 10.7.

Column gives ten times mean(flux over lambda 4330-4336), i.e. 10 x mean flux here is 266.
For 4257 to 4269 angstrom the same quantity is 330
